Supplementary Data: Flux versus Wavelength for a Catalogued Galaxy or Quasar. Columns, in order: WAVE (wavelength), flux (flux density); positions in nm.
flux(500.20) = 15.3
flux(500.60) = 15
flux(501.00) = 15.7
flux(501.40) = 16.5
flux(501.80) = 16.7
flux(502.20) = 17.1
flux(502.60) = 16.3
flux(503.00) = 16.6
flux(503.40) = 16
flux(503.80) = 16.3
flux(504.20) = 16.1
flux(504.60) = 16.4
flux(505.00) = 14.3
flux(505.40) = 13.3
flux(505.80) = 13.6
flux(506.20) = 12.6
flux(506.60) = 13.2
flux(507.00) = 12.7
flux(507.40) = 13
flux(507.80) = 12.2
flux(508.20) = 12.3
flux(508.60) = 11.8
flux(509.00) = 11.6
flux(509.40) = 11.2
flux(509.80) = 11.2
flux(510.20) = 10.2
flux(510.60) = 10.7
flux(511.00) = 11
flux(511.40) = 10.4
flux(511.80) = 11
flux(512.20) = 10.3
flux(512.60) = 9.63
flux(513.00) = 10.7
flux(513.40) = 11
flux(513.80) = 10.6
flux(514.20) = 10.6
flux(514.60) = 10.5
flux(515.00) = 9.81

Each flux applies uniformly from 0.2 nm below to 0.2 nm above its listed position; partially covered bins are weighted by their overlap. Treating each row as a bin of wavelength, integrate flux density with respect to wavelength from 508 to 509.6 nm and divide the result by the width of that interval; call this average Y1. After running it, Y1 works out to 12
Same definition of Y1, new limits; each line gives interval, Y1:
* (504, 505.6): 15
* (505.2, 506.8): 13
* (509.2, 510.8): 11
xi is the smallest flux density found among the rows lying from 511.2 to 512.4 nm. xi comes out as 10.3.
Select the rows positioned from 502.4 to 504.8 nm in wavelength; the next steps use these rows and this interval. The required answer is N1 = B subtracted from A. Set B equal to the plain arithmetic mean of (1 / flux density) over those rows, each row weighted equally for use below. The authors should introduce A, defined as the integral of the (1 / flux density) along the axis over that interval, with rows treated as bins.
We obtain 0.086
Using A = 0.15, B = 0.061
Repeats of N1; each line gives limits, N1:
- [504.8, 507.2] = 0.106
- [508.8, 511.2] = 0.128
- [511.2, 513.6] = 0.134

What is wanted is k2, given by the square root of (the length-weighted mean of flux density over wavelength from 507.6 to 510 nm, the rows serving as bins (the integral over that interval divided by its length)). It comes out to 3.4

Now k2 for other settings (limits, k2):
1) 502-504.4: 4.0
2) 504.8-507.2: 3.6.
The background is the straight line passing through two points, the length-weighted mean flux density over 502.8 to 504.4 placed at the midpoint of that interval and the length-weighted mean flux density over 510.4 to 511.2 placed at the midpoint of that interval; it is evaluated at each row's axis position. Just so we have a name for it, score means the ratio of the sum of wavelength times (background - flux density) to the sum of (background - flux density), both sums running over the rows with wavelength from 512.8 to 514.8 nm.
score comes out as 513.88 nm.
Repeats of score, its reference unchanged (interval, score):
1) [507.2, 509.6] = 508.44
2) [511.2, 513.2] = 512.49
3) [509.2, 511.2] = 509.82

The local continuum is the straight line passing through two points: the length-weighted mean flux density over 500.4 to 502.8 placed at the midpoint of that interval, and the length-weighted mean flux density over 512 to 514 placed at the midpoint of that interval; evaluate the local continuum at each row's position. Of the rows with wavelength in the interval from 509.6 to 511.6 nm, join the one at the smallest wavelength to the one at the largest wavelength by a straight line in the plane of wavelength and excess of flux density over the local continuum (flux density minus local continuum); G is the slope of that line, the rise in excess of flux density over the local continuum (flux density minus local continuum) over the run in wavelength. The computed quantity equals 0.01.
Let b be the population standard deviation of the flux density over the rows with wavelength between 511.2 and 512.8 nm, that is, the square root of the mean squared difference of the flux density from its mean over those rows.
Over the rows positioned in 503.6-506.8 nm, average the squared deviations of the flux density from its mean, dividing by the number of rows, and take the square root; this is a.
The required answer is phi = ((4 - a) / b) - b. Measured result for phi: 5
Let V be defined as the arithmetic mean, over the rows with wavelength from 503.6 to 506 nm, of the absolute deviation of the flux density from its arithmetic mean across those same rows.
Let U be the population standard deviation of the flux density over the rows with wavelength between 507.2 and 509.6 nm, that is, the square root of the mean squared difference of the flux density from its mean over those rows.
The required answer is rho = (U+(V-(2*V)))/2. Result -0.35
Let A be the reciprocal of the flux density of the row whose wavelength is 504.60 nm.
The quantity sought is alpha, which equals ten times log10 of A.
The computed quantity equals -12.1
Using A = 0.061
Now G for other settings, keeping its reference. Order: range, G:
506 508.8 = 0.17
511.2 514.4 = 0.58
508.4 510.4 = -0.49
